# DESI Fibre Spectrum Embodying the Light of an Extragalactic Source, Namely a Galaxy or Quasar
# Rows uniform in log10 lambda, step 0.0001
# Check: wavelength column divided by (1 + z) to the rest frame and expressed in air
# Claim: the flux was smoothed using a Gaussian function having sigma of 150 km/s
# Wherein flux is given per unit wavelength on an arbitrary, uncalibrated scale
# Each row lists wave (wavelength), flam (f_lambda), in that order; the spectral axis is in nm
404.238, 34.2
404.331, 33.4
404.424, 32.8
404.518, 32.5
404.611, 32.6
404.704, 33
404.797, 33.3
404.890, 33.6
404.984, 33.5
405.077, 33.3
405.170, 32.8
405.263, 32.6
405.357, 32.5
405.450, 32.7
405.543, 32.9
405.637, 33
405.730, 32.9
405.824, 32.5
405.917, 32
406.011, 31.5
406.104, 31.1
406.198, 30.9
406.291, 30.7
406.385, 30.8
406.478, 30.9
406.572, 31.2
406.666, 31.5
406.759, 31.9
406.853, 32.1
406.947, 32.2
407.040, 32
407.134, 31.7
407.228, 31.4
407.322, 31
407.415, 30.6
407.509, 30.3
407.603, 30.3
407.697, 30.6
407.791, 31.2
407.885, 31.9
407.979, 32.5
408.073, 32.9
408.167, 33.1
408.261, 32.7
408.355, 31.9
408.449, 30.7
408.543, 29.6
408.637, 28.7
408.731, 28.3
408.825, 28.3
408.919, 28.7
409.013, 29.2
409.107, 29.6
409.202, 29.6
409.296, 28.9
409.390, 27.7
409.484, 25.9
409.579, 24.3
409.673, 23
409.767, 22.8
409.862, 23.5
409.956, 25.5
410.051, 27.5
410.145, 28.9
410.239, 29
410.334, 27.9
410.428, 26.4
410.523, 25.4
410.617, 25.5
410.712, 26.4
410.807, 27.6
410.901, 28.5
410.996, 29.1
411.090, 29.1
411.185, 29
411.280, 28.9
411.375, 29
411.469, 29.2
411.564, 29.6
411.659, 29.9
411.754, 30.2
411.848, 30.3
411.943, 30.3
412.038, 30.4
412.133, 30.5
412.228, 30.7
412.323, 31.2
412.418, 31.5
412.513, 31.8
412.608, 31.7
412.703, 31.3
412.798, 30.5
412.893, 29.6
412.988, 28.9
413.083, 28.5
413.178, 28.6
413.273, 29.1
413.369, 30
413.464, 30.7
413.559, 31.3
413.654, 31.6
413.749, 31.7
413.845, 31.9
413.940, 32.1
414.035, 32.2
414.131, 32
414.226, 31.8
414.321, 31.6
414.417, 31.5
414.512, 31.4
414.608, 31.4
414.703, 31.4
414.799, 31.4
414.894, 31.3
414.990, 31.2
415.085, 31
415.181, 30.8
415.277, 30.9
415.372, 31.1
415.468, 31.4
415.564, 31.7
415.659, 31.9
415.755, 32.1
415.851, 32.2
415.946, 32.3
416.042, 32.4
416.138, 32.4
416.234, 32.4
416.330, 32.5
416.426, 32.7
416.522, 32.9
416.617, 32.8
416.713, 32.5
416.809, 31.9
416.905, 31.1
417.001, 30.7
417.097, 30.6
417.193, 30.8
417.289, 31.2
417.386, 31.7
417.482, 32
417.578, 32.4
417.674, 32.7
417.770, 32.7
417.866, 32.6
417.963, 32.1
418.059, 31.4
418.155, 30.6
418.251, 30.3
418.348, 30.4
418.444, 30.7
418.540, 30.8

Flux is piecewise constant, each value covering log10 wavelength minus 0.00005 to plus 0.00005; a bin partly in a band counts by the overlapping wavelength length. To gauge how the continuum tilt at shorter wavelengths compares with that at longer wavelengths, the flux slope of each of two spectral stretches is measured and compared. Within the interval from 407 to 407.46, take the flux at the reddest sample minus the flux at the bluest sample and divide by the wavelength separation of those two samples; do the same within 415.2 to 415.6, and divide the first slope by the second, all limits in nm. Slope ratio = -1.3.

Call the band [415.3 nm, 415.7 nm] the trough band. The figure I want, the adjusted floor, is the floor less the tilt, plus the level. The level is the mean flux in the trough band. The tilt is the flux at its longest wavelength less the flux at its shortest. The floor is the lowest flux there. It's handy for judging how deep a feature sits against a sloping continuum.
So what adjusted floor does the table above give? 62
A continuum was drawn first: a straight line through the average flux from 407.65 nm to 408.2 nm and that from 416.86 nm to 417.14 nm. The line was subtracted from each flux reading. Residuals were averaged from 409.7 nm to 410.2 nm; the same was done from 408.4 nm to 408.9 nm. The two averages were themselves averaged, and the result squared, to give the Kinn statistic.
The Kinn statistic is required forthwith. 20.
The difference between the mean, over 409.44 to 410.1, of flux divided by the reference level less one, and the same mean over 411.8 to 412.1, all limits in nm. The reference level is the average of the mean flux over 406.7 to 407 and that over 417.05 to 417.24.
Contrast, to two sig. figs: -0.18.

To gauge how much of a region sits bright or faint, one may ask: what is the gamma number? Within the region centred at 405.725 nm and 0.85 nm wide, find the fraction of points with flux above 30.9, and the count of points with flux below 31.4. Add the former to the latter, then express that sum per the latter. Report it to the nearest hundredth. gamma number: 2.00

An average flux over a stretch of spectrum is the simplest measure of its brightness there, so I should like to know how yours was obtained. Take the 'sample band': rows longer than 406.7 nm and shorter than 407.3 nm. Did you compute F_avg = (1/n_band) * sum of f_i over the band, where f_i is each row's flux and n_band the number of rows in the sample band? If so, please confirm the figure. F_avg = 32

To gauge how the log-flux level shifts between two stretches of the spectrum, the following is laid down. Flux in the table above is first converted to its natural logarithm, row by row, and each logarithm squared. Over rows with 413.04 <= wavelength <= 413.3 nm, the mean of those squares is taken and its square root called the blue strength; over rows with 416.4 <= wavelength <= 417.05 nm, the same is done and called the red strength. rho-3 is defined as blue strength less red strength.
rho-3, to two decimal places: -0.11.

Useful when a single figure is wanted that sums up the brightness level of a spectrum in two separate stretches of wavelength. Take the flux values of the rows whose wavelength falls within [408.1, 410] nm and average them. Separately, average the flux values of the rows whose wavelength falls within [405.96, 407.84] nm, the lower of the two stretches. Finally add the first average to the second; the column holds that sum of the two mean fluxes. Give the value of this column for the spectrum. 59.3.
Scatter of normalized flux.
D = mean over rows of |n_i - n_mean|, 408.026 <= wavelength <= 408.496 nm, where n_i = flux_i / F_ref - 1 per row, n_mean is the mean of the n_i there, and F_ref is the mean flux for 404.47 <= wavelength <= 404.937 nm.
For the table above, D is 0.023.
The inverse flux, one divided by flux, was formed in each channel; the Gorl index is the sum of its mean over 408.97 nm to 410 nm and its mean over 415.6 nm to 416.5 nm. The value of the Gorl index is 0.069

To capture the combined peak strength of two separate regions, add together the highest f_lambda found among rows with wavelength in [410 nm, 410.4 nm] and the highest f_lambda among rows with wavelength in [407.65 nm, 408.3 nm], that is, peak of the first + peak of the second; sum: 62.1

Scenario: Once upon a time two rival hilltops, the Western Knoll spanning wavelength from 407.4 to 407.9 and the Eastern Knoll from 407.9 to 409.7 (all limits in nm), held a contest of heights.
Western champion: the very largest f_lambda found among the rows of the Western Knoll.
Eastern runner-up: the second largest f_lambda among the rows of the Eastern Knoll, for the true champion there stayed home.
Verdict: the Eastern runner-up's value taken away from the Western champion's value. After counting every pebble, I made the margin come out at -1.0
